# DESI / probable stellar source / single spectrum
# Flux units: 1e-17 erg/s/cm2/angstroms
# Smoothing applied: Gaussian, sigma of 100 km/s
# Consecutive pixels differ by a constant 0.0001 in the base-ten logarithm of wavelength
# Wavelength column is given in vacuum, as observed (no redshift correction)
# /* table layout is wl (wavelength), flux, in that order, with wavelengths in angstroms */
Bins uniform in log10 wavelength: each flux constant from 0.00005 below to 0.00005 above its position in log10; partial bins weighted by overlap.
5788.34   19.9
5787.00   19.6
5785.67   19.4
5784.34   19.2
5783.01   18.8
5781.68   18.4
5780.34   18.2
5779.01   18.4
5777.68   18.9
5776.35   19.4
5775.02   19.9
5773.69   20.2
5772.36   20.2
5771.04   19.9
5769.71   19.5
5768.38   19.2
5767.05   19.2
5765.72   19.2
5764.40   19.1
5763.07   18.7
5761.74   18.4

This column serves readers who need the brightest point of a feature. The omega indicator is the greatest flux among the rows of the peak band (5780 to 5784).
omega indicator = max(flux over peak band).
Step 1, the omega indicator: 18.8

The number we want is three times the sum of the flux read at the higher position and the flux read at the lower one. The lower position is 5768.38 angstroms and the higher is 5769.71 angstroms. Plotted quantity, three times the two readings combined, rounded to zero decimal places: 116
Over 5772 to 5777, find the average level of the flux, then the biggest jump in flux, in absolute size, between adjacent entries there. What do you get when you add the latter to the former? 20.4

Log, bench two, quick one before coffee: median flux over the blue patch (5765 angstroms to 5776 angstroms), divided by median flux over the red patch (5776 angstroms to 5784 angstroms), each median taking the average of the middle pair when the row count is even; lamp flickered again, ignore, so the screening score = 1.06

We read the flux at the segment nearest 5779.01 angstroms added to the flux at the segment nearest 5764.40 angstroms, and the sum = 37.5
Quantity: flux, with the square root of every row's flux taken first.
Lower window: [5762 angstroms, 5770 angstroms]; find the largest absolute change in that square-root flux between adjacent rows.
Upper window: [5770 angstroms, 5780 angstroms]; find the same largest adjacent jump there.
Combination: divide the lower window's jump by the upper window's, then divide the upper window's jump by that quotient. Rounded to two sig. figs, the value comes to 0.073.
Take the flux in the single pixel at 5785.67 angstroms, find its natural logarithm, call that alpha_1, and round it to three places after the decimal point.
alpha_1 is 2.965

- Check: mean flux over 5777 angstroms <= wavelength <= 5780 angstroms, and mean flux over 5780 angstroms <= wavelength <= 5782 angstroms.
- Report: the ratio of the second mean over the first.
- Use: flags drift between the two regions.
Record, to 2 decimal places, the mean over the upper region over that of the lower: 0.98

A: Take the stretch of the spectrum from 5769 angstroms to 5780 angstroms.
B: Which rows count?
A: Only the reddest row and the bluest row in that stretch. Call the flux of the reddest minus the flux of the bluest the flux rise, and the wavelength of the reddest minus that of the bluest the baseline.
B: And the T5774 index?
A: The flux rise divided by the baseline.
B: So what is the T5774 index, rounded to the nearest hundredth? -0.12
